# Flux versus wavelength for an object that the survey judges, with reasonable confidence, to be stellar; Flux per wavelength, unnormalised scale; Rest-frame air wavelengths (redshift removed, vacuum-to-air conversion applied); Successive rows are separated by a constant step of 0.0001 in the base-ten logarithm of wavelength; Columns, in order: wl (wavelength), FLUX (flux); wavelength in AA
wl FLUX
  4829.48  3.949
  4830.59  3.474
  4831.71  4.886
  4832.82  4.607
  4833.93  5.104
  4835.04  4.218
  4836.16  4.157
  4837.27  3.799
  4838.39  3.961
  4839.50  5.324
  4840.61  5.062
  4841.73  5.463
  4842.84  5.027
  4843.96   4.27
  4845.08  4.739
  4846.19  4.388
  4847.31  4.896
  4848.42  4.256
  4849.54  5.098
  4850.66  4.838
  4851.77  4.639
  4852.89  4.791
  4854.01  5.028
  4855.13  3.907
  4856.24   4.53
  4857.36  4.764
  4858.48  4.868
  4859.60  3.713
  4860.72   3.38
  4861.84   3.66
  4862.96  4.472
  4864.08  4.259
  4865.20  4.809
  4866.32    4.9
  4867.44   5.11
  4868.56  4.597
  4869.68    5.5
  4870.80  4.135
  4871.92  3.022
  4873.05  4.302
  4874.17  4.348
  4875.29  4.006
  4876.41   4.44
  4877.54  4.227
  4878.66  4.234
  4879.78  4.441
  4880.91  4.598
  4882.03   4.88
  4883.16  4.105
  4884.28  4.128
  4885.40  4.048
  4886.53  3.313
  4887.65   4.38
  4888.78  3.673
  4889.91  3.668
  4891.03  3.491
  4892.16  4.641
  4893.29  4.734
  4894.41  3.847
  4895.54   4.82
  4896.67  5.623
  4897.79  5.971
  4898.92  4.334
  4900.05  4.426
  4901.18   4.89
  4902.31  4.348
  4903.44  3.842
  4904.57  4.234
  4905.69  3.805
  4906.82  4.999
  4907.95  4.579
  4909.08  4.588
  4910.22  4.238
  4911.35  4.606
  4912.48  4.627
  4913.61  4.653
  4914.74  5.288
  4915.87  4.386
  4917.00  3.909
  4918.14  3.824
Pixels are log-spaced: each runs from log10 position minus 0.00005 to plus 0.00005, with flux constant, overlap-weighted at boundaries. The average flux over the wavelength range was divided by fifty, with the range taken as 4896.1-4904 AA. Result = 0.0955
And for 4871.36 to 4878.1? 0.0811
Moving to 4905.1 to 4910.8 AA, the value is 0.0888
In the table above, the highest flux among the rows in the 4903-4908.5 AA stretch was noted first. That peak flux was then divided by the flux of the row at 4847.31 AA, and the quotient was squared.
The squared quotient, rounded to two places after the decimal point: 1.04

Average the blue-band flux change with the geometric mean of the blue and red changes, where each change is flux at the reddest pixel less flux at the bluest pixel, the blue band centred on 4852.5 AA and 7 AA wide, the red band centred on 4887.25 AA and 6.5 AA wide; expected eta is -0.2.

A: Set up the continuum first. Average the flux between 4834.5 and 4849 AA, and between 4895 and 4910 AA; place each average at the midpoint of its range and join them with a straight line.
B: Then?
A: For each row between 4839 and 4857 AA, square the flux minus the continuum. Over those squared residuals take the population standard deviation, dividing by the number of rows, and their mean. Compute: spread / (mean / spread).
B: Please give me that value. 0.24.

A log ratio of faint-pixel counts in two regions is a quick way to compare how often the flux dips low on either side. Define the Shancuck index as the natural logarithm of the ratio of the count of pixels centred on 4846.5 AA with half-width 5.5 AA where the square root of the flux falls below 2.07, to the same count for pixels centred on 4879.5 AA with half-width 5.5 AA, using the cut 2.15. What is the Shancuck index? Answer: -1.5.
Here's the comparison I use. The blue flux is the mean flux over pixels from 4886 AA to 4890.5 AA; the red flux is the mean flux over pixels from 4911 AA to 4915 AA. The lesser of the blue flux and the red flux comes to 3.8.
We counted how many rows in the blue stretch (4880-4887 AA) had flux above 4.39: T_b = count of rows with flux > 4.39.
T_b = 2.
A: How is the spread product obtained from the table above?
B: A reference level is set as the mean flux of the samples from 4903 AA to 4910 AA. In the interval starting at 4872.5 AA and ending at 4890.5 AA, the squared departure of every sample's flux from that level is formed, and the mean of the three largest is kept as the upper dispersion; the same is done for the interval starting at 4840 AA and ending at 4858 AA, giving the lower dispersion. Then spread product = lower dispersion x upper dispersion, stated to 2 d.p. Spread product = 0.51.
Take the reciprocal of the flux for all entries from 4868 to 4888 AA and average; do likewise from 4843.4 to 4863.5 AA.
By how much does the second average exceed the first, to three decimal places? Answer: -0.011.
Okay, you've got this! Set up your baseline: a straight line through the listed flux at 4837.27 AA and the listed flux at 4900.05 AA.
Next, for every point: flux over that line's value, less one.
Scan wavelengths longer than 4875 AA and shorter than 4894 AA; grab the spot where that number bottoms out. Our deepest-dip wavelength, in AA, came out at 4886.53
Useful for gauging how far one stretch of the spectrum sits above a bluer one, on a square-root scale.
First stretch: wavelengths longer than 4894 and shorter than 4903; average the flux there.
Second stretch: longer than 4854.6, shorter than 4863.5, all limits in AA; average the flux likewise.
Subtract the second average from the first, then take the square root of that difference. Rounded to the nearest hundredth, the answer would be 0.79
